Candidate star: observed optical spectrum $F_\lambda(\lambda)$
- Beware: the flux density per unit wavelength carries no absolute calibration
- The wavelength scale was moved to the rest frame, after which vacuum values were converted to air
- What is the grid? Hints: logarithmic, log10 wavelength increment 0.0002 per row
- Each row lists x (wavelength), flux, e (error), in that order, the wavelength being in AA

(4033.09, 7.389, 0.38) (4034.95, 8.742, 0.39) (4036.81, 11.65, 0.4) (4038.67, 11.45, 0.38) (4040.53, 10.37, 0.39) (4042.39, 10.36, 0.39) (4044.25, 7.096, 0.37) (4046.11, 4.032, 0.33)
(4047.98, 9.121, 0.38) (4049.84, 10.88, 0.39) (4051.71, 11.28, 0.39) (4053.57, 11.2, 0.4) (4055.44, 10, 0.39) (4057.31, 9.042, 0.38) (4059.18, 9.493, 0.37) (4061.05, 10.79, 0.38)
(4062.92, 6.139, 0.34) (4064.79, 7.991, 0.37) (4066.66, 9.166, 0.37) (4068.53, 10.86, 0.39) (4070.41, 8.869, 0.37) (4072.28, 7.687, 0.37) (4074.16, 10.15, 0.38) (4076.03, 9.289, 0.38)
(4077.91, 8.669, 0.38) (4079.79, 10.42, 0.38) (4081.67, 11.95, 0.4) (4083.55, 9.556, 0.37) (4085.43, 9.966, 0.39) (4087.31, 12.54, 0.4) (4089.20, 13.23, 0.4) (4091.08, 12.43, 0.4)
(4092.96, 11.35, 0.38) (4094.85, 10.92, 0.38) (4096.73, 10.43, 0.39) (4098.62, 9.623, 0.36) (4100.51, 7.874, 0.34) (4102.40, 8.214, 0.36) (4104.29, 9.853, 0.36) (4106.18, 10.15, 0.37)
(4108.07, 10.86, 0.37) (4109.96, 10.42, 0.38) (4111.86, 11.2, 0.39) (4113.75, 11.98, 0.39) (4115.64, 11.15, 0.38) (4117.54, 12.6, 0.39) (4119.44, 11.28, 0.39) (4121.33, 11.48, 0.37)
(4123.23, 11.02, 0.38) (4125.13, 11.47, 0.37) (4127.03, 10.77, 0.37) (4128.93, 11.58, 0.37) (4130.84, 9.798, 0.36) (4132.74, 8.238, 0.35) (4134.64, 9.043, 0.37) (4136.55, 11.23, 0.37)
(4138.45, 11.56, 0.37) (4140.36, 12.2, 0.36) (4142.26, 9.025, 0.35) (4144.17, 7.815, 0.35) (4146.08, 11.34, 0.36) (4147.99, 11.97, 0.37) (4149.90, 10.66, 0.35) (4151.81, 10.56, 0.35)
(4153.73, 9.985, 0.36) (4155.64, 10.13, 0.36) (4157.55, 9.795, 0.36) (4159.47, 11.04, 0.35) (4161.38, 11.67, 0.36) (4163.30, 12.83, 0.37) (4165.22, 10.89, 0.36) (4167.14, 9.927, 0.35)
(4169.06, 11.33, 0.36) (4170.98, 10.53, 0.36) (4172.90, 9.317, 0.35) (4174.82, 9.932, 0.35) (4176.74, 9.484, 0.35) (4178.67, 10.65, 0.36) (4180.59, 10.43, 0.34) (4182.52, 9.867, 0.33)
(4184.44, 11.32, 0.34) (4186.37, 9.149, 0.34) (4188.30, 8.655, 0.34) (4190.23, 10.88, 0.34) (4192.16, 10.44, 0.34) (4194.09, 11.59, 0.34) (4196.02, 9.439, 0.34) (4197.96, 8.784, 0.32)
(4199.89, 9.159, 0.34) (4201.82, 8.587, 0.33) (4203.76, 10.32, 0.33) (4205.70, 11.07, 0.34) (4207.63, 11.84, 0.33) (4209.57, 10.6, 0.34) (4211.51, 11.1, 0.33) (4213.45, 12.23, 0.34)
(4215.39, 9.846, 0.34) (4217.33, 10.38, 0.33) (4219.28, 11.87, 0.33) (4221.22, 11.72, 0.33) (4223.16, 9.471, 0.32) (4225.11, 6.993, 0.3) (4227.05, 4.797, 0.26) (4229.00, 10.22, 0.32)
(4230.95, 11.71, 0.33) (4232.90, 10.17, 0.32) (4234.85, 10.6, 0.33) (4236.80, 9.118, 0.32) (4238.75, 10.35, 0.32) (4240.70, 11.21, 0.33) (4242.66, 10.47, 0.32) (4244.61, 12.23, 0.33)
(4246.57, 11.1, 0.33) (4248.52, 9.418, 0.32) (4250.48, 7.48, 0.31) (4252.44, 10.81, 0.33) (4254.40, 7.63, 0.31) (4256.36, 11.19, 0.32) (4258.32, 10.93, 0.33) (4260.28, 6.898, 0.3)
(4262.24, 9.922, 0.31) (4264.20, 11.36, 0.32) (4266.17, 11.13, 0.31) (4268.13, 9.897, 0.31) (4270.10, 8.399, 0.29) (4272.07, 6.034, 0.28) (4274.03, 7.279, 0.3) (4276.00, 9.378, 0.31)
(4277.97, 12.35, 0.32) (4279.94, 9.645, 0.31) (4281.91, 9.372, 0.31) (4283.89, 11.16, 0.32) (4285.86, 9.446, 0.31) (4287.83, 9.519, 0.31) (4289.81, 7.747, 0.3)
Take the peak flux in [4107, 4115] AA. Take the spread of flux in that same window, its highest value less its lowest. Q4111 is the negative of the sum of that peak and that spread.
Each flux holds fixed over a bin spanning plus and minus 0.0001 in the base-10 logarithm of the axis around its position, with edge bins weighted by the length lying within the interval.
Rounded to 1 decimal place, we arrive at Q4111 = -13.5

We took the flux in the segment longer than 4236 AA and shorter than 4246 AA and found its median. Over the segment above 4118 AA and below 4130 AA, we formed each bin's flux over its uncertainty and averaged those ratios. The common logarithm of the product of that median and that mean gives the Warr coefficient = 2.50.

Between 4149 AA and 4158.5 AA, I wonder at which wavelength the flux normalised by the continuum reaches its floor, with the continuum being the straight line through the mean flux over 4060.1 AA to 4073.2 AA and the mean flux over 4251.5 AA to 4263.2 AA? 4157.55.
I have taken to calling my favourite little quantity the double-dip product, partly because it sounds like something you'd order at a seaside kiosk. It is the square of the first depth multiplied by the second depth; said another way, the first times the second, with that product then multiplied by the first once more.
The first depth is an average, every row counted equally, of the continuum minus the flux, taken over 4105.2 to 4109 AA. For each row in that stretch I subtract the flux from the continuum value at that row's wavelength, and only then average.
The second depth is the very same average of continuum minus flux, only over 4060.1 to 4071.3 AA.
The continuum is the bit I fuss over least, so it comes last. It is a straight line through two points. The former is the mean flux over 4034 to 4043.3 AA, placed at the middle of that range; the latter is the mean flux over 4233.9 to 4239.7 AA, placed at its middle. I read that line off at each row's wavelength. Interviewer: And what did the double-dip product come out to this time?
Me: 0.04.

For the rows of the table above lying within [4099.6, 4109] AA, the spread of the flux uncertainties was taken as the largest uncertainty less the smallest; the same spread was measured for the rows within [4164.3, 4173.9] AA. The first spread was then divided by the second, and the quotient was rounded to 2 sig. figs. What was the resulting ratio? 3.0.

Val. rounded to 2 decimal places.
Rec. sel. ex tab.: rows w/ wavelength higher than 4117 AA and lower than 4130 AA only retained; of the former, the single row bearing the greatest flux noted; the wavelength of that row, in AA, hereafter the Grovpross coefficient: 4117.54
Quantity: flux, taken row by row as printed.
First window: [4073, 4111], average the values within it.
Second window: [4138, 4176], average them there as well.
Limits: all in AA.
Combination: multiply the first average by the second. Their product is 110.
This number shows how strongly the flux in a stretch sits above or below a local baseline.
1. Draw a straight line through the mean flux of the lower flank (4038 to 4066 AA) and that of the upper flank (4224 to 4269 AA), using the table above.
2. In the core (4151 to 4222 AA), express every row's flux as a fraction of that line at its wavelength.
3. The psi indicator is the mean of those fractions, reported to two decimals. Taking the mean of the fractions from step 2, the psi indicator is 1.09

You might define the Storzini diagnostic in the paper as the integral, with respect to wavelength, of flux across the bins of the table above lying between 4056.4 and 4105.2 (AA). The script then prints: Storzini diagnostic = 482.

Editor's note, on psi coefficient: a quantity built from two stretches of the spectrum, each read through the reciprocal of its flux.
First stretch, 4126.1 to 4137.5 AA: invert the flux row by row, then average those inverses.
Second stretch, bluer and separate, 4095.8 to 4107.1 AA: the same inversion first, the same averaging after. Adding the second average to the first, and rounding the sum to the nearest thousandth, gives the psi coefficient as 0.208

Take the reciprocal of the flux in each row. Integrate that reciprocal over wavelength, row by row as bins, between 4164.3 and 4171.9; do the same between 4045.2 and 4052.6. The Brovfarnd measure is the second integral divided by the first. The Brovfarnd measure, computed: 1.4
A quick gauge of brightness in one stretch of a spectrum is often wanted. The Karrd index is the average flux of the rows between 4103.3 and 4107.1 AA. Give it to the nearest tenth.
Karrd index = 10.0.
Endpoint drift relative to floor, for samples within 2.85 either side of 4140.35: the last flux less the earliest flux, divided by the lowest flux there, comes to -0.28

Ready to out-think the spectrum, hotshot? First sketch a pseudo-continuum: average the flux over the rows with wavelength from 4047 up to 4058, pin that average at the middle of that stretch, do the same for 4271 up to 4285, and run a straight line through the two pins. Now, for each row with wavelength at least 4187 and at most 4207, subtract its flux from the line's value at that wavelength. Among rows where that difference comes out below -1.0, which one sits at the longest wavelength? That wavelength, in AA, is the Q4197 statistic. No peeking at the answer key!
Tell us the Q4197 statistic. 4205.70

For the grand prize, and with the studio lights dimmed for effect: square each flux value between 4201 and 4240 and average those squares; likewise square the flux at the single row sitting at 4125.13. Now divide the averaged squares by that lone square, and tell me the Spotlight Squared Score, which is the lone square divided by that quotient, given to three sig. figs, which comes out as 163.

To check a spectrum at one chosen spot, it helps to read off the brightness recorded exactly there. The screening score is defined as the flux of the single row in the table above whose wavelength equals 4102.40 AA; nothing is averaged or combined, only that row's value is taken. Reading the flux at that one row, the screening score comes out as 8.214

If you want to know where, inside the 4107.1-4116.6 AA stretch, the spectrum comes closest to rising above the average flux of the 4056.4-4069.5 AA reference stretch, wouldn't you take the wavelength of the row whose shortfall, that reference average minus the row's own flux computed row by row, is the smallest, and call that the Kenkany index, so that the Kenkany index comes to 4113.75 AA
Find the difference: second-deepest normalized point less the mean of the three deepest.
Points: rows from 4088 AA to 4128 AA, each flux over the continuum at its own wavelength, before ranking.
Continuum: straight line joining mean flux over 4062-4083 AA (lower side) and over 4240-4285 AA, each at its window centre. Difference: -0.04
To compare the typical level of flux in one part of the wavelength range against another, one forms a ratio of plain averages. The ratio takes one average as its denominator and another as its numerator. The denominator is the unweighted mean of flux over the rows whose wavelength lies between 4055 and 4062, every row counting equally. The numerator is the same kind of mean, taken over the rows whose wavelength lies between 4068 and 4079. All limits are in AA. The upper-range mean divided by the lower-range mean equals 0.94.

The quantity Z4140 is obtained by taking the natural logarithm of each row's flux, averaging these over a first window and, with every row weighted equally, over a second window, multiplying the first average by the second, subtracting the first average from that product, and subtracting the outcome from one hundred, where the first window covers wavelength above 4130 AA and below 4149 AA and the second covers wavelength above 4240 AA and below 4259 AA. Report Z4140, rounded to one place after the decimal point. 97.0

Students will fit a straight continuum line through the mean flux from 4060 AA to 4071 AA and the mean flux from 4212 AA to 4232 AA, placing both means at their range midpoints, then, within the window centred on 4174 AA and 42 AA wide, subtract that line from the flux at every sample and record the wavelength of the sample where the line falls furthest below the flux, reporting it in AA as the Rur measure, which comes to 4163.30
